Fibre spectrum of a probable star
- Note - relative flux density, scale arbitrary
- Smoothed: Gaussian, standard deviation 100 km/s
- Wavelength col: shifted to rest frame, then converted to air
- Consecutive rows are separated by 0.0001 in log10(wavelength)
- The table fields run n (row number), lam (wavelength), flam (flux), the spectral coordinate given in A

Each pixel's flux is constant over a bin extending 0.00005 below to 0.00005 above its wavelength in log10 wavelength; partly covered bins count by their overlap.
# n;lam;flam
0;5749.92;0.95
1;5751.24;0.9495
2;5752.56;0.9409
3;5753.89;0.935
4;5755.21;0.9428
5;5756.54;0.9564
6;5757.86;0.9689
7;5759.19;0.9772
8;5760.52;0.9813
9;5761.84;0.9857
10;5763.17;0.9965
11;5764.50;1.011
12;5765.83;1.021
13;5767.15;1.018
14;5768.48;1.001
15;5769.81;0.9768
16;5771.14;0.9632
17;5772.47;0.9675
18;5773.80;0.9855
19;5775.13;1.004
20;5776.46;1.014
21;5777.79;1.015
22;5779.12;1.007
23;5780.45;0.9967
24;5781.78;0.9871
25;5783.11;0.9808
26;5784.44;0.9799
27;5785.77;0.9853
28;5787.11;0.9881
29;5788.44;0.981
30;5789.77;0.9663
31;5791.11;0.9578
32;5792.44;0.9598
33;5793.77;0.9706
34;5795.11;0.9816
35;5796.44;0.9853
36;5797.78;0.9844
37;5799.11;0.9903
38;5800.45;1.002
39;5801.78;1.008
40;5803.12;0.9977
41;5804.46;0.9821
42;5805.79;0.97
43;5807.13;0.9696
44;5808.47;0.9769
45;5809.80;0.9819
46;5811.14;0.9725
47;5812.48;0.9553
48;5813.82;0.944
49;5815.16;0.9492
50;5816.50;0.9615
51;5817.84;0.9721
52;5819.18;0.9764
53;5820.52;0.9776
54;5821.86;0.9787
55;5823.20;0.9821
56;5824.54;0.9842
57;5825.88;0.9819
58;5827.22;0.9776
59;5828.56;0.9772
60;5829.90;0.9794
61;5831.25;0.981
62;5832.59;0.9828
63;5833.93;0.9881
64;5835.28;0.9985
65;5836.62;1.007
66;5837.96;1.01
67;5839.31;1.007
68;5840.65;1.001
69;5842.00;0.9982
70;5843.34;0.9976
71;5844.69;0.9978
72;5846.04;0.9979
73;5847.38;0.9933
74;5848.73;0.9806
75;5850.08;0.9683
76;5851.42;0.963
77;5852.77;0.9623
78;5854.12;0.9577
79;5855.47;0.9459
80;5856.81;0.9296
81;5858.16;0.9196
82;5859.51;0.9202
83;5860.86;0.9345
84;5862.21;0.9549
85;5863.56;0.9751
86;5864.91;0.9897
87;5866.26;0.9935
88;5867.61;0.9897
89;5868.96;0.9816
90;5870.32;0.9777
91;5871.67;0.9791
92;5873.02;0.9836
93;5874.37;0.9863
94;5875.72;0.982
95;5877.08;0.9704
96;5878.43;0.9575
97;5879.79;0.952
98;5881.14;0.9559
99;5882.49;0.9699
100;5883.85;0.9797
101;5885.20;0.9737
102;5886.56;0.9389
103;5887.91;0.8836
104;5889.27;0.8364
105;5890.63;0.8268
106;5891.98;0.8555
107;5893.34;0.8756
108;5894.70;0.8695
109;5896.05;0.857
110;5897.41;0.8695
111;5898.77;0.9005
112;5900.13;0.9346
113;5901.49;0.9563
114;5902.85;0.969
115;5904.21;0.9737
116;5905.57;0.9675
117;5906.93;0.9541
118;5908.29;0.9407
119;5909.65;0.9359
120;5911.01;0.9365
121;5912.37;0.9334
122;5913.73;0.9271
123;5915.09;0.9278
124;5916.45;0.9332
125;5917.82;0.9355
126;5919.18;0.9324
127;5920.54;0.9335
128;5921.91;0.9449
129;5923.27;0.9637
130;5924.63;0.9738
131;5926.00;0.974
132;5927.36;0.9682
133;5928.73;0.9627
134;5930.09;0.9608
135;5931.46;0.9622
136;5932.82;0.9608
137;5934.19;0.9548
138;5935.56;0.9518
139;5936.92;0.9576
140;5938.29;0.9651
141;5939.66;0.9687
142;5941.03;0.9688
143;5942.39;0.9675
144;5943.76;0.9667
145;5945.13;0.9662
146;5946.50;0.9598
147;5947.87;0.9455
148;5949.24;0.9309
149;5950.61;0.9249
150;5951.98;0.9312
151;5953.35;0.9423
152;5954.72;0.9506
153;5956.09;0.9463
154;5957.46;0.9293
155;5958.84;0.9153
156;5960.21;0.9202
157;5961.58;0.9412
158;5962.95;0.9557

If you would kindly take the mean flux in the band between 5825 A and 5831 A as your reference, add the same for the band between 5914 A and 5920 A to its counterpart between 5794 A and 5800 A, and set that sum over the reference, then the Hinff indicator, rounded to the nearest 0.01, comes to 1.96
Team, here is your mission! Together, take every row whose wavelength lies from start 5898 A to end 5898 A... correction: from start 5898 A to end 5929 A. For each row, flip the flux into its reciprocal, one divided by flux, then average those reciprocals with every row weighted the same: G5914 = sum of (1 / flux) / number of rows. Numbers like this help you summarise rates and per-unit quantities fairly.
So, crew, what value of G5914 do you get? 1.06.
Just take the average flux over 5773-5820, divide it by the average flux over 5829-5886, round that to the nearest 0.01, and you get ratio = 1.01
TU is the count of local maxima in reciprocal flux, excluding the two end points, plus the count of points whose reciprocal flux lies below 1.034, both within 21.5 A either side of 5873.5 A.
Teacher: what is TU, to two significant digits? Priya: 18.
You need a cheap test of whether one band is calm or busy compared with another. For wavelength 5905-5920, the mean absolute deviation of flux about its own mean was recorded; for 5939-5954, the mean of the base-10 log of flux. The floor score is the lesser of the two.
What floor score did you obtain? -0.0214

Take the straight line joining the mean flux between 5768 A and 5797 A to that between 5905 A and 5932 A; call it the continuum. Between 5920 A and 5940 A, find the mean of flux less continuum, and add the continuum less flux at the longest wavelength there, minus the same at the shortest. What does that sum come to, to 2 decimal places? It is -0.03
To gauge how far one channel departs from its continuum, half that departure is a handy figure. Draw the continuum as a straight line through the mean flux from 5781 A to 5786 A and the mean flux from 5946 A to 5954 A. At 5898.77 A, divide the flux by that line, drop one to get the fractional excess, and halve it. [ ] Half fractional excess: -0.027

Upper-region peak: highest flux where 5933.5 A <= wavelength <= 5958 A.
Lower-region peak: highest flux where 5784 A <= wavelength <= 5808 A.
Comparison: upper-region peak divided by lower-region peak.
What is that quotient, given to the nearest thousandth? 0.961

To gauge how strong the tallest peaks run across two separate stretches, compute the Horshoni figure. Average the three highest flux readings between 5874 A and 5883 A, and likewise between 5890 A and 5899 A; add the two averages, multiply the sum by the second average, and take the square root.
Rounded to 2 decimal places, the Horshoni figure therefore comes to 1.28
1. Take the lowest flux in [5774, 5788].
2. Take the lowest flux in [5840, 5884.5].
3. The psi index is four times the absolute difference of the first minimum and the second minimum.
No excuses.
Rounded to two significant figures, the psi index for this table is 0.24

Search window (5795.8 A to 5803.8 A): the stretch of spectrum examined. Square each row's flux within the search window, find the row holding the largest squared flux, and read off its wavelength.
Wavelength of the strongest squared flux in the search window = 5801.78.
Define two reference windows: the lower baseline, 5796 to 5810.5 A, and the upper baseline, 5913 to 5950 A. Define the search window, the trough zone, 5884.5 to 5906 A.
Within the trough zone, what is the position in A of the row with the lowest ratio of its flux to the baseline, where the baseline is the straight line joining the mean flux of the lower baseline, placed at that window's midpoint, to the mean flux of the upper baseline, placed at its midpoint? 5890.63 A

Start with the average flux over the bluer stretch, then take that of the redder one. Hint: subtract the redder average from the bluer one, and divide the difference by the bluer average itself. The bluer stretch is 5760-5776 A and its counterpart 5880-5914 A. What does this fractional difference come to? 0.072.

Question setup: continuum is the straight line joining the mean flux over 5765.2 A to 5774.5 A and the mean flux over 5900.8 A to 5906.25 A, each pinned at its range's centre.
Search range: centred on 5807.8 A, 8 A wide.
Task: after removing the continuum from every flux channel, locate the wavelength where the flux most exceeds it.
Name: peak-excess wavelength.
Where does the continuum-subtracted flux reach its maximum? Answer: 5809.80 A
